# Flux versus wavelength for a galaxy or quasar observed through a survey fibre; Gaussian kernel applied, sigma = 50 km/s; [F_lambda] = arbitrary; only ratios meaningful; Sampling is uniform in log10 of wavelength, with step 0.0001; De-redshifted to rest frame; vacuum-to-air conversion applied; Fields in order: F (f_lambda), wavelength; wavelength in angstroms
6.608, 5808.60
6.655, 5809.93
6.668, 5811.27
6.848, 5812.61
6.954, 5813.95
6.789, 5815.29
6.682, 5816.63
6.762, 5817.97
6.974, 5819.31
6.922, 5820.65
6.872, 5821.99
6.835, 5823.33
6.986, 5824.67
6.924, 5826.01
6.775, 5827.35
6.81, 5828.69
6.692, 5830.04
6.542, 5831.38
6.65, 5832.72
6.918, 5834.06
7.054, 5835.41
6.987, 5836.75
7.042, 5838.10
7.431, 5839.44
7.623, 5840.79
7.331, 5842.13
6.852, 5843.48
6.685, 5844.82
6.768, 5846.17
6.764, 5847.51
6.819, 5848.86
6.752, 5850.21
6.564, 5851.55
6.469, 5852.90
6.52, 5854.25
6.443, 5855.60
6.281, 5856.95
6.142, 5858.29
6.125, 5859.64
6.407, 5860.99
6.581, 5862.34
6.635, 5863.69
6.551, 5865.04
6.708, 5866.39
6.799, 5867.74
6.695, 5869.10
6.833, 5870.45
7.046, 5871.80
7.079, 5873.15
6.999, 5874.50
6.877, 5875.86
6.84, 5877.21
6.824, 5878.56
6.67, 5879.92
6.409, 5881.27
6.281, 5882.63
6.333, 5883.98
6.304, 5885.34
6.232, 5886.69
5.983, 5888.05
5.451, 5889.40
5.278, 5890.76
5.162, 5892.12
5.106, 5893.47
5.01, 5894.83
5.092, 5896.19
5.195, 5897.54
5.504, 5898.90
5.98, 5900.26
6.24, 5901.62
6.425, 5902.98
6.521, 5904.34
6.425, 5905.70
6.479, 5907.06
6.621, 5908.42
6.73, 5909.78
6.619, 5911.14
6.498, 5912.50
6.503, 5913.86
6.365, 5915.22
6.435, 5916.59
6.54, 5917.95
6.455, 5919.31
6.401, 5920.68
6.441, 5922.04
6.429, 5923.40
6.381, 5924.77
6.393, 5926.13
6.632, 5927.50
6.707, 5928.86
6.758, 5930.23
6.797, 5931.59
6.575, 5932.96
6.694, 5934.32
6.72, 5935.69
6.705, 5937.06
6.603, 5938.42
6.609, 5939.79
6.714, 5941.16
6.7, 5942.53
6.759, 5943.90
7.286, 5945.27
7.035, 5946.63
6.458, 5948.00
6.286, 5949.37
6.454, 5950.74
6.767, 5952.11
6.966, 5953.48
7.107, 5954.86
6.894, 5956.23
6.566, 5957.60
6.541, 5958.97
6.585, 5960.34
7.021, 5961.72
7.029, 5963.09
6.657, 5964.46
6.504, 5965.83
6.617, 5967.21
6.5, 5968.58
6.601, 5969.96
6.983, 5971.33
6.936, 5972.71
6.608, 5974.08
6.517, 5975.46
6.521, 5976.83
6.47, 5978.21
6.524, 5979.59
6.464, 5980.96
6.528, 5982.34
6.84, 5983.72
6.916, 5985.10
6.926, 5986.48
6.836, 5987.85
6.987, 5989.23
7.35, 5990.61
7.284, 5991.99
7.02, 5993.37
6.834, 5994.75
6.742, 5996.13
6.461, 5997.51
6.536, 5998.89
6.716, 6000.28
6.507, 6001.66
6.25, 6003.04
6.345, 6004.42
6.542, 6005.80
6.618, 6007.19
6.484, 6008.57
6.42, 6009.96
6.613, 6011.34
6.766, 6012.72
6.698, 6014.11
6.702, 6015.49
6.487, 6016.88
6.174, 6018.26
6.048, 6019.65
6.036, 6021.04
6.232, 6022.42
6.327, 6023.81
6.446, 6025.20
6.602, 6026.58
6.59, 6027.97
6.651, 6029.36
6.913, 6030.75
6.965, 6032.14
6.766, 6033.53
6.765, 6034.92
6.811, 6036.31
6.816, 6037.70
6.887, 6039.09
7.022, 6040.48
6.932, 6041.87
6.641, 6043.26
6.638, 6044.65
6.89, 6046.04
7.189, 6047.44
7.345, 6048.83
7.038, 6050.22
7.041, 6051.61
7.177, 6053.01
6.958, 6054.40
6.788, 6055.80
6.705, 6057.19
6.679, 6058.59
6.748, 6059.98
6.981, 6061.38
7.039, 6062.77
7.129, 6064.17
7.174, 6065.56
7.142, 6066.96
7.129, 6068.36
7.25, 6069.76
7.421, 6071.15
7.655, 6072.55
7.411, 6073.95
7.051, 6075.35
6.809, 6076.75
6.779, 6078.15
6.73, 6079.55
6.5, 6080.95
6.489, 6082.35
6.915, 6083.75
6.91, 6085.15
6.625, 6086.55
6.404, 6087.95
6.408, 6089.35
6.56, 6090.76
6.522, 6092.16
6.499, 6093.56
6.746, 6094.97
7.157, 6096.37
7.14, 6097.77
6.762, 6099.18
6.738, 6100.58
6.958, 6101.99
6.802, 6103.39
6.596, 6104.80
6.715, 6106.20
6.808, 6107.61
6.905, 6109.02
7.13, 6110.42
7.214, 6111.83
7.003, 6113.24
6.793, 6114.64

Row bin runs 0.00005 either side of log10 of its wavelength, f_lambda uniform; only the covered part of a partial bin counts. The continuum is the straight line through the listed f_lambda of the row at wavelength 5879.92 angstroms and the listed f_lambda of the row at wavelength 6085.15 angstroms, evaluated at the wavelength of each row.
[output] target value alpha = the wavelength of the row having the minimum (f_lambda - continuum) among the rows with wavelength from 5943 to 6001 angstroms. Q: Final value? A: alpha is 5949.37 angstroms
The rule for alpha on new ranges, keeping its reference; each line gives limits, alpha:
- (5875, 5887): 5886.69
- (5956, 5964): 5958.97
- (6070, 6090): 6087.95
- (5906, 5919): 5915.22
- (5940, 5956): 5949.37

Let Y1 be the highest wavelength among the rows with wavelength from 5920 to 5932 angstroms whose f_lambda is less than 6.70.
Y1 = 5927.50 angstroms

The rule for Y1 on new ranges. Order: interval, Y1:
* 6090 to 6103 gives 6093.56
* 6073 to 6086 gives 6082.35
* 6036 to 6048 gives 6044.65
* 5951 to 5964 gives 5960.34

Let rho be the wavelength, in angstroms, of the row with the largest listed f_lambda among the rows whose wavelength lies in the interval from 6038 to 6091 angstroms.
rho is 6072.55 angstroms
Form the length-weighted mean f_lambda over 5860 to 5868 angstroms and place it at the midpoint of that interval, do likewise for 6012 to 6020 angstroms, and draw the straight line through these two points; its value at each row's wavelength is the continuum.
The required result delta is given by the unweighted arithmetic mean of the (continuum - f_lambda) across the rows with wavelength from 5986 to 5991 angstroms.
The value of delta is -0.5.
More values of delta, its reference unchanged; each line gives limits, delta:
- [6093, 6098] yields -0.4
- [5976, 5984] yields 0.0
